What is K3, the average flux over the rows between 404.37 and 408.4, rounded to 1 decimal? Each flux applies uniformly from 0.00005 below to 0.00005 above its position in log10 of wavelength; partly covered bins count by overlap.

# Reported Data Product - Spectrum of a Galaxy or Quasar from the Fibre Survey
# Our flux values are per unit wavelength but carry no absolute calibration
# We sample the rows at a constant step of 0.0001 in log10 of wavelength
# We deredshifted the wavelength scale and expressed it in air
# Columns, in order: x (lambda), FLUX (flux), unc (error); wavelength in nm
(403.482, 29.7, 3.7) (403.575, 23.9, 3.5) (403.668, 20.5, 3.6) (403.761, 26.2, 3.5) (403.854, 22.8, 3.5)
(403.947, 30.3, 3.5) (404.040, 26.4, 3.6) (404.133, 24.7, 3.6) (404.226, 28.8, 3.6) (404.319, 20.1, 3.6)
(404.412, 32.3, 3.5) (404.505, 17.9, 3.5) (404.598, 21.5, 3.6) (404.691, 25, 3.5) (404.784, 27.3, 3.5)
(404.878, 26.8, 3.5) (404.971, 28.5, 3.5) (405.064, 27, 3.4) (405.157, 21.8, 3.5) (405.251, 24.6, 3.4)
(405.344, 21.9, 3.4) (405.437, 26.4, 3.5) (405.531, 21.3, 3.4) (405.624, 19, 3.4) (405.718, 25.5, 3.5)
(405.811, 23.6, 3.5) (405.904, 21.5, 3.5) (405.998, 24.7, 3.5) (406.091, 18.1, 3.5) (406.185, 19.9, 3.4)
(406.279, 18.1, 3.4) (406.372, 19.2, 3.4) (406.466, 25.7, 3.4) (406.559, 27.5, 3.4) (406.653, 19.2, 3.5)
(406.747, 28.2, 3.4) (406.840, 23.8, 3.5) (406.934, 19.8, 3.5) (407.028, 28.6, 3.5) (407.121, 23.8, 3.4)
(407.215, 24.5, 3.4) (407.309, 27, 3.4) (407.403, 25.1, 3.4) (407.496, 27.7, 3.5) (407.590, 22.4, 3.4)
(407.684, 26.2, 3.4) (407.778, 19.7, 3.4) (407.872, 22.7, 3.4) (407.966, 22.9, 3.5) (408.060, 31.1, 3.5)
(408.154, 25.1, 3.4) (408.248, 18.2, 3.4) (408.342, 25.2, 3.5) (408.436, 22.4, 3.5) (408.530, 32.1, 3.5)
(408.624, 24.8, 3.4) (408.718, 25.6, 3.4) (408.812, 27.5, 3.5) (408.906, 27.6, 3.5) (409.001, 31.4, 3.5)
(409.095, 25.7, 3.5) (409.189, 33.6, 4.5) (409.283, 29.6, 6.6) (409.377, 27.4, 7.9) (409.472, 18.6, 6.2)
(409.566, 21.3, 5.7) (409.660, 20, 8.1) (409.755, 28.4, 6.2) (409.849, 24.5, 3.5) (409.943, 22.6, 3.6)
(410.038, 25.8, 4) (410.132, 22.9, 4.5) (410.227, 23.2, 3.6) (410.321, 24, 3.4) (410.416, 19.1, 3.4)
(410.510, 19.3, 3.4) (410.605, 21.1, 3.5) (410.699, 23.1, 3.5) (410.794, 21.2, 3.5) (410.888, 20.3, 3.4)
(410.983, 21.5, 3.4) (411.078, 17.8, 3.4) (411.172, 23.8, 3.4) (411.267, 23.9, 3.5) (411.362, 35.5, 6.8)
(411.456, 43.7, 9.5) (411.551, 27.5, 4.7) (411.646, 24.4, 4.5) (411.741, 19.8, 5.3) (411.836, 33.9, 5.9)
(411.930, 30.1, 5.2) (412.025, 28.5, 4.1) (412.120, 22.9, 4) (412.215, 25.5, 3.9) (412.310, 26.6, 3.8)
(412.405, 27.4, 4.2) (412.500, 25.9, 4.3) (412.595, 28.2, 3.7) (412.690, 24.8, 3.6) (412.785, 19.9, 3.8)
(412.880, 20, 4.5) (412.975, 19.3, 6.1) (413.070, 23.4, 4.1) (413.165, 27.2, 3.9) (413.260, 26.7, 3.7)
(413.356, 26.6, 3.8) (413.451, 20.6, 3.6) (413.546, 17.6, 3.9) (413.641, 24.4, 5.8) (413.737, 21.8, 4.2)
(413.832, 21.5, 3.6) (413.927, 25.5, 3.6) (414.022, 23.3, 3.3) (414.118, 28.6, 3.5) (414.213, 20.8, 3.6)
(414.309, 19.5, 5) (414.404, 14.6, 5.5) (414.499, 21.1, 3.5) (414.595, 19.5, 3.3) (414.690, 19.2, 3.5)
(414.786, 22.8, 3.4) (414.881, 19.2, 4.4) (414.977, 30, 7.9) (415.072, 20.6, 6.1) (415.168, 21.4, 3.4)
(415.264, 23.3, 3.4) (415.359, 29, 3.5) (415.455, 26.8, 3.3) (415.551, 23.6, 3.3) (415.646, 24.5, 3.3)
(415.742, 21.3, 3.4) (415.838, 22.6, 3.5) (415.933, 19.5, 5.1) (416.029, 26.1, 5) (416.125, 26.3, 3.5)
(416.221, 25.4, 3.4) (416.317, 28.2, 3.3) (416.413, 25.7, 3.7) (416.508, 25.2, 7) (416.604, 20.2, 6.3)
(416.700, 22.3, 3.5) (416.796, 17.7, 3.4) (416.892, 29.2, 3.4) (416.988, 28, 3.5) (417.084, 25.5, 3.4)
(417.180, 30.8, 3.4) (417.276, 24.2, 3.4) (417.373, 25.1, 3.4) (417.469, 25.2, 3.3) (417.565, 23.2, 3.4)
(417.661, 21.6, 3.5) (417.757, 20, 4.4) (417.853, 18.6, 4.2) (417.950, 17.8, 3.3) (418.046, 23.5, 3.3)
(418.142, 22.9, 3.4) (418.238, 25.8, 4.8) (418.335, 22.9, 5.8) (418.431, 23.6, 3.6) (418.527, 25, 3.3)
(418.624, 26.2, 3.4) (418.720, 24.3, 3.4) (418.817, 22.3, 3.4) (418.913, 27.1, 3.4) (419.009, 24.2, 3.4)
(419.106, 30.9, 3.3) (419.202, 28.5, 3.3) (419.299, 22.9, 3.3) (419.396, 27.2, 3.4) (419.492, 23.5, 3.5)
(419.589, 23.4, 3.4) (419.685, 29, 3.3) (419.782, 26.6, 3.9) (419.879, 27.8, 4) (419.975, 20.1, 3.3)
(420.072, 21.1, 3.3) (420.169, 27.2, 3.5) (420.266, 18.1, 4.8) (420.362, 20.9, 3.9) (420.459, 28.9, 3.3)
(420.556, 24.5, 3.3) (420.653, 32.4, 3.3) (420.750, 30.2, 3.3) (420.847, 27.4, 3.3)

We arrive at 23.9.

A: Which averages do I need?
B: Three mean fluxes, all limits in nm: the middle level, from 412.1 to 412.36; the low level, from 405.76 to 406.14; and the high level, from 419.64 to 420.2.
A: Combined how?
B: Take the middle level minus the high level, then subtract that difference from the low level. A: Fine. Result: 22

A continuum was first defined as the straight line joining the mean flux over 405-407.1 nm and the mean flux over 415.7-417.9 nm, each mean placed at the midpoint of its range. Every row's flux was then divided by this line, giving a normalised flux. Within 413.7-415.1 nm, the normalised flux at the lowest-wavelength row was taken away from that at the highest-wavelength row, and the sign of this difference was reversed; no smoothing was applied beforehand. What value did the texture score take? 0.1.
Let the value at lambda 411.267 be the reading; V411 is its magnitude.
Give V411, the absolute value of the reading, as 23.9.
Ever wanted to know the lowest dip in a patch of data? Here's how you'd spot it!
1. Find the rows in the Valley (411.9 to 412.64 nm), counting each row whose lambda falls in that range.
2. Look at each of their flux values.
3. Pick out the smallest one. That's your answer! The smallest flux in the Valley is 22.9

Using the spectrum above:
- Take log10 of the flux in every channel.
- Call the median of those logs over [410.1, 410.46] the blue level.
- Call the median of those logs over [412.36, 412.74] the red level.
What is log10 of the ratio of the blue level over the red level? -0.020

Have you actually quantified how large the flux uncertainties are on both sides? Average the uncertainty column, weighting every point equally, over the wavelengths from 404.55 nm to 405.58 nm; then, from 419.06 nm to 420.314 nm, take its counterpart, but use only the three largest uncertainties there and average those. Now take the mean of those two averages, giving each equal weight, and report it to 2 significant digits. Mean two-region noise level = 3.9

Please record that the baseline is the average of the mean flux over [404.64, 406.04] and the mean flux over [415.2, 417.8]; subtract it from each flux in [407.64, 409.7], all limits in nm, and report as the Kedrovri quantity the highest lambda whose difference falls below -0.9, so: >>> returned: 409.660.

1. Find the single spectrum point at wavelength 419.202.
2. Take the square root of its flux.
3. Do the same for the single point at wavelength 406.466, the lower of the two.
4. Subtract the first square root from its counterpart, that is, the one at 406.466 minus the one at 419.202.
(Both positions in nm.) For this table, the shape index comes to -0.3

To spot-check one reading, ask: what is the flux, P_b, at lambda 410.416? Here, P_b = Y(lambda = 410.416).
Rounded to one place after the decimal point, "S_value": 19.1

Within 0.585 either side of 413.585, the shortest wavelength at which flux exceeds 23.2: 413.070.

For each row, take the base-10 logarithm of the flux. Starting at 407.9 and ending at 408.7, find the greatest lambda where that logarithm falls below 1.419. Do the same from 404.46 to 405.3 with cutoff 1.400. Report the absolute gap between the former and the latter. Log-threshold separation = 3.37 nm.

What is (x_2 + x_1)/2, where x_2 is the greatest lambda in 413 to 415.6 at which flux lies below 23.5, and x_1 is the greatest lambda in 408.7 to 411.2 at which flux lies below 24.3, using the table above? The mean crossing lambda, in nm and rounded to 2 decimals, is 413.22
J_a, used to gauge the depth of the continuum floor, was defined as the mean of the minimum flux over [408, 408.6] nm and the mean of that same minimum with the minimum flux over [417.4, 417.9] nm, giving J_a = 18.3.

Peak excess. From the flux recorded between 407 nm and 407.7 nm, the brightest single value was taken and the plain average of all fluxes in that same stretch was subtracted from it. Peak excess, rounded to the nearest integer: 3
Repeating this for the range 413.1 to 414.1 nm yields 4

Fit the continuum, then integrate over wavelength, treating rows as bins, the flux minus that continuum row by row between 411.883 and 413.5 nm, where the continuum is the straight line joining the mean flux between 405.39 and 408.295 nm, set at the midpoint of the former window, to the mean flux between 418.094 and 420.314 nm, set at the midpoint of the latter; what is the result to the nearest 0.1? 1.3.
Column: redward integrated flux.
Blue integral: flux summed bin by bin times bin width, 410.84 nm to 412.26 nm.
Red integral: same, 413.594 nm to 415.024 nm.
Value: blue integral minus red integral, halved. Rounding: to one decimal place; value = 3.1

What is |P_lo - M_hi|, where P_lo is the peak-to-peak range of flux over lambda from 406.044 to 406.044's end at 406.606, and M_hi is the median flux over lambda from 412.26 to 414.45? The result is 14.0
